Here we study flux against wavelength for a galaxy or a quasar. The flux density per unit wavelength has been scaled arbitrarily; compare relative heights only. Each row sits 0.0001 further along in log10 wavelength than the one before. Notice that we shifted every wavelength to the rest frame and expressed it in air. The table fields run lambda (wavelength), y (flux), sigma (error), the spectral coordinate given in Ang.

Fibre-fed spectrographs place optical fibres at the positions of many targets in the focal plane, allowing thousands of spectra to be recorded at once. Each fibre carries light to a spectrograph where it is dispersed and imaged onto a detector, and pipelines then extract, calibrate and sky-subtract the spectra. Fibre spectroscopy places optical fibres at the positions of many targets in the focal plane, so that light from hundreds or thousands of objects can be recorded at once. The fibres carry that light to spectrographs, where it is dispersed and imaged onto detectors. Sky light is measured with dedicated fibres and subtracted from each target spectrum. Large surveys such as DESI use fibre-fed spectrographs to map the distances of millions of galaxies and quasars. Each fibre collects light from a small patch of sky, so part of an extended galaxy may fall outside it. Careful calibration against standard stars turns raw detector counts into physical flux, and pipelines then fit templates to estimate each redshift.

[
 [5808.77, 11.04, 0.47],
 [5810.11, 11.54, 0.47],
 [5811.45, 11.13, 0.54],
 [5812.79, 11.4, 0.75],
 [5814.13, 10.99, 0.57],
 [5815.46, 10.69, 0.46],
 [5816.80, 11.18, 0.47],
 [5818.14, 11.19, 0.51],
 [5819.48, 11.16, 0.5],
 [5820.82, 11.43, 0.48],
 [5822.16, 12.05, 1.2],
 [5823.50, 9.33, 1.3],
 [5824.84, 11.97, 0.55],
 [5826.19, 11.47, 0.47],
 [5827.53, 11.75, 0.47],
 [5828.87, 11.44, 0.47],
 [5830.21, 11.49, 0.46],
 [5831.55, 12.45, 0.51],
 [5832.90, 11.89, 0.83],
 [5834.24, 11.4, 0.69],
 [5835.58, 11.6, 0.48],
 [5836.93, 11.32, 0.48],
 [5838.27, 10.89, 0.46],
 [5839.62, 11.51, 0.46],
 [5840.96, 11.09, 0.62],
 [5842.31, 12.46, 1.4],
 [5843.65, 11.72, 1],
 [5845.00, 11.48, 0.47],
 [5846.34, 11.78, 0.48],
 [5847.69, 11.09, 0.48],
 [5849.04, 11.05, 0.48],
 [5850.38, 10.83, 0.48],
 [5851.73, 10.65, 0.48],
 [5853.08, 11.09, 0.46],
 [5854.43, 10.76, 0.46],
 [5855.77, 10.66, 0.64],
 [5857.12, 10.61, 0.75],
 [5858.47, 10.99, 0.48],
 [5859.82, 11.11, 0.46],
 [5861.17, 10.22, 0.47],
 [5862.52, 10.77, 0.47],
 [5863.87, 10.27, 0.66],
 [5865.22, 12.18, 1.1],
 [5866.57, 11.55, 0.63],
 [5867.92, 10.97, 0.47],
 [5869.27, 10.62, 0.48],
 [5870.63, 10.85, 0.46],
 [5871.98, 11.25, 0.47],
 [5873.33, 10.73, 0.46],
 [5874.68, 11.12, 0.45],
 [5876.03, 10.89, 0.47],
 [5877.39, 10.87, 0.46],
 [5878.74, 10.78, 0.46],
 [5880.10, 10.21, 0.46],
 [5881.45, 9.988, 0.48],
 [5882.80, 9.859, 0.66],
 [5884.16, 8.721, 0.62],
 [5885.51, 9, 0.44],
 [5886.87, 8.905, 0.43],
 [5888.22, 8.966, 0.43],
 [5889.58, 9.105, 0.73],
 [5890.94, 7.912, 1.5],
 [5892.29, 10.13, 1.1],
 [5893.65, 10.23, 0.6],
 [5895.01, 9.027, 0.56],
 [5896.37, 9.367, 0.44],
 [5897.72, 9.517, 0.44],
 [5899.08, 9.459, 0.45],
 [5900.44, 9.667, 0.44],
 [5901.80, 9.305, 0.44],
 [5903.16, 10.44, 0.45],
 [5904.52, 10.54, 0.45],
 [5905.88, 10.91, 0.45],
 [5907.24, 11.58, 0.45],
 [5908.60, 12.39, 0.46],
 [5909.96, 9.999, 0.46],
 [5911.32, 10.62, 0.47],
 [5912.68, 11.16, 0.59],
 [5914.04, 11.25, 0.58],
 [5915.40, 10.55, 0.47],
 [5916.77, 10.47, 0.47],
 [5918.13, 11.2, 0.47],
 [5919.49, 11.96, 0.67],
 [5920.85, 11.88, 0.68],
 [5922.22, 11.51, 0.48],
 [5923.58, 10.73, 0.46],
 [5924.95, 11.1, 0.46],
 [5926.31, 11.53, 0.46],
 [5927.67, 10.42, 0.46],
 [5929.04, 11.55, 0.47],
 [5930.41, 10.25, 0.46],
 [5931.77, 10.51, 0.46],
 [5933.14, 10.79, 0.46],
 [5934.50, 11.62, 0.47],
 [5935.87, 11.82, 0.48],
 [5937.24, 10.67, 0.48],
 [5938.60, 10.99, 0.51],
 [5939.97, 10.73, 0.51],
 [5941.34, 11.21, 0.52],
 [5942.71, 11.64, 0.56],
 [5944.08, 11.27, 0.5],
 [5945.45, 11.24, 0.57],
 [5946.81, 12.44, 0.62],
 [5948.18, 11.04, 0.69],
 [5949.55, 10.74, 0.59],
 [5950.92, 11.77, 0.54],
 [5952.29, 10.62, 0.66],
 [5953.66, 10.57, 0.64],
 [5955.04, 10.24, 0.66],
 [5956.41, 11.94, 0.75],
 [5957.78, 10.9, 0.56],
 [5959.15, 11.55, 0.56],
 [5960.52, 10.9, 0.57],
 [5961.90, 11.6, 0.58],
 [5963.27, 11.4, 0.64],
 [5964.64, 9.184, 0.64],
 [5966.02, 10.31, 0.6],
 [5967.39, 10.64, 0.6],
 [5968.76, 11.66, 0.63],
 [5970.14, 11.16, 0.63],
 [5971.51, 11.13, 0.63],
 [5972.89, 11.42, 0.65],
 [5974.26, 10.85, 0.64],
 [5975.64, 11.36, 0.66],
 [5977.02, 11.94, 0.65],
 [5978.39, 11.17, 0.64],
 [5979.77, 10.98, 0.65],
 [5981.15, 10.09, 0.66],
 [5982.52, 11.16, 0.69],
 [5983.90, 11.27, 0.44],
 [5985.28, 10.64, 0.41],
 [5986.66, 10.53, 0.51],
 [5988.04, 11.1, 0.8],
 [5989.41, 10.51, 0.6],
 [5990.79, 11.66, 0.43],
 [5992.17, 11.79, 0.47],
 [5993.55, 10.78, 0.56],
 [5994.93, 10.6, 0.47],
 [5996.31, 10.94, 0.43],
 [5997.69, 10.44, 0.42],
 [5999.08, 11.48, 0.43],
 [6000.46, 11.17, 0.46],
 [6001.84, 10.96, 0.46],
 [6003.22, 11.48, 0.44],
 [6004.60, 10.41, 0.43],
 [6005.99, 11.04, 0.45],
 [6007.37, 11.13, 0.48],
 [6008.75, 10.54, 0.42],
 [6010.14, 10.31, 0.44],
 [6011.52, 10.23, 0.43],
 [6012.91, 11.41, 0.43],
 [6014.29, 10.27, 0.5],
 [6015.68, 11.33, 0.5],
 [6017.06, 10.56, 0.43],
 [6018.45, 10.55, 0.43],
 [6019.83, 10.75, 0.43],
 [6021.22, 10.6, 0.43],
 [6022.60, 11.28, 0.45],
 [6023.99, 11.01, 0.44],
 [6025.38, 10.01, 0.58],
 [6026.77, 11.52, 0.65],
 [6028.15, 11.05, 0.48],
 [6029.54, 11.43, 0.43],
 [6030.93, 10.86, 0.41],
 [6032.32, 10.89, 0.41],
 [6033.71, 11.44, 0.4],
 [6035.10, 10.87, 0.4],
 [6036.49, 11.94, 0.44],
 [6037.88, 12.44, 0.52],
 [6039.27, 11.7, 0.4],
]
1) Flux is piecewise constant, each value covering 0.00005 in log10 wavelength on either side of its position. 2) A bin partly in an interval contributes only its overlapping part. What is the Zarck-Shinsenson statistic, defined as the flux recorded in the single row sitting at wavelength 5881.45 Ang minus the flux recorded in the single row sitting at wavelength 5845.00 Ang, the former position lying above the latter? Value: -1.5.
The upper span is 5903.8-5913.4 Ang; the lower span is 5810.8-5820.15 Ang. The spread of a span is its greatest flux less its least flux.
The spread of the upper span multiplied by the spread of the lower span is 1.7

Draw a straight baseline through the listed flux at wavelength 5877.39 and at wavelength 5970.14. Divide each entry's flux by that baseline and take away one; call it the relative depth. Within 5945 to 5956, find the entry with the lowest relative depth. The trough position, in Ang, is 5955.04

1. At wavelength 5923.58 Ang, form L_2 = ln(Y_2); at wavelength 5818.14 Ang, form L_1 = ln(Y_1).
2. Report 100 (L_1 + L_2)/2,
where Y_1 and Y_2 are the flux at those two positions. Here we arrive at 239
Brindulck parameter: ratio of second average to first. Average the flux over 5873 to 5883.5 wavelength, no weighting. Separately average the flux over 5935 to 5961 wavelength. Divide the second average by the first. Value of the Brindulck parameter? 1.06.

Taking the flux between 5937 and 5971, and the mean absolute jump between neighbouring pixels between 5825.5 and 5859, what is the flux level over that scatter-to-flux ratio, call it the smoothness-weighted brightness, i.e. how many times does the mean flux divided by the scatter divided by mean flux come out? 303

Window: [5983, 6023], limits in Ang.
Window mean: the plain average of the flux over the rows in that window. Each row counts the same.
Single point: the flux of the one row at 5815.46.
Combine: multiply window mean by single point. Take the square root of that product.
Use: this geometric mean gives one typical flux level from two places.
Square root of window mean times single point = 10.8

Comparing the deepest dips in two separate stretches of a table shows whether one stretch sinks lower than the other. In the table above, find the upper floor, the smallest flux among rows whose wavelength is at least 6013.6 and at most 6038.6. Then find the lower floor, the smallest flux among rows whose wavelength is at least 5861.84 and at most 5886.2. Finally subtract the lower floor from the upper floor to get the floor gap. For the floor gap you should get 1.3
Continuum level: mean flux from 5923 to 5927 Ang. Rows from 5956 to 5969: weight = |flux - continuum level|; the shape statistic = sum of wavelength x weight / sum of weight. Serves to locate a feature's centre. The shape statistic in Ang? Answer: 5963.3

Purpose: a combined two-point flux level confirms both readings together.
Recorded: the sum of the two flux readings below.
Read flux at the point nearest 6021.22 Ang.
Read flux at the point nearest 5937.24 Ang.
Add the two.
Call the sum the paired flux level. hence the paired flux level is 21.3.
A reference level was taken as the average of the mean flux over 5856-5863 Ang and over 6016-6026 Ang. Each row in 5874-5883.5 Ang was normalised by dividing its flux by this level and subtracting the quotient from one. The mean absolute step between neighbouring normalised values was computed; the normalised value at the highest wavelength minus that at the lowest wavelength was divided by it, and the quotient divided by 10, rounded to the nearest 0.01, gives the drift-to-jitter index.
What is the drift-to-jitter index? 0.60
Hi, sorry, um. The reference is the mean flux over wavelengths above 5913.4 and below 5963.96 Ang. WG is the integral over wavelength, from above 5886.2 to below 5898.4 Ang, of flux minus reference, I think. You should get -23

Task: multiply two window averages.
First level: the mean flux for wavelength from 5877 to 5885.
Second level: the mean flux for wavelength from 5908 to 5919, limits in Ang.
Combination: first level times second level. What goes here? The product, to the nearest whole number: 110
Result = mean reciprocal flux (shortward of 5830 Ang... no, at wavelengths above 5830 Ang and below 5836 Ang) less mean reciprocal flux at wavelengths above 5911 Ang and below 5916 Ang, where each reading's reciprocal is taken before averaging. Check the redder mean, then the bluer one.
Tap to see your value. -0.0068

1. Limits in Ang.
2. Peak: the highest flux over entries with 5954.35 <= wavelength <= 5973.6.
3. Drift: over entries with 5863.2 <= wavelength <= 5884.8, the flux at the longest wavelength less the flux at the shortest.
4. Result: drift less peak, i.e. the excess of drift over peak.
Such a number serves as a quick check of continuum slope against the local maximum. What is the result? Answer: -13.5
